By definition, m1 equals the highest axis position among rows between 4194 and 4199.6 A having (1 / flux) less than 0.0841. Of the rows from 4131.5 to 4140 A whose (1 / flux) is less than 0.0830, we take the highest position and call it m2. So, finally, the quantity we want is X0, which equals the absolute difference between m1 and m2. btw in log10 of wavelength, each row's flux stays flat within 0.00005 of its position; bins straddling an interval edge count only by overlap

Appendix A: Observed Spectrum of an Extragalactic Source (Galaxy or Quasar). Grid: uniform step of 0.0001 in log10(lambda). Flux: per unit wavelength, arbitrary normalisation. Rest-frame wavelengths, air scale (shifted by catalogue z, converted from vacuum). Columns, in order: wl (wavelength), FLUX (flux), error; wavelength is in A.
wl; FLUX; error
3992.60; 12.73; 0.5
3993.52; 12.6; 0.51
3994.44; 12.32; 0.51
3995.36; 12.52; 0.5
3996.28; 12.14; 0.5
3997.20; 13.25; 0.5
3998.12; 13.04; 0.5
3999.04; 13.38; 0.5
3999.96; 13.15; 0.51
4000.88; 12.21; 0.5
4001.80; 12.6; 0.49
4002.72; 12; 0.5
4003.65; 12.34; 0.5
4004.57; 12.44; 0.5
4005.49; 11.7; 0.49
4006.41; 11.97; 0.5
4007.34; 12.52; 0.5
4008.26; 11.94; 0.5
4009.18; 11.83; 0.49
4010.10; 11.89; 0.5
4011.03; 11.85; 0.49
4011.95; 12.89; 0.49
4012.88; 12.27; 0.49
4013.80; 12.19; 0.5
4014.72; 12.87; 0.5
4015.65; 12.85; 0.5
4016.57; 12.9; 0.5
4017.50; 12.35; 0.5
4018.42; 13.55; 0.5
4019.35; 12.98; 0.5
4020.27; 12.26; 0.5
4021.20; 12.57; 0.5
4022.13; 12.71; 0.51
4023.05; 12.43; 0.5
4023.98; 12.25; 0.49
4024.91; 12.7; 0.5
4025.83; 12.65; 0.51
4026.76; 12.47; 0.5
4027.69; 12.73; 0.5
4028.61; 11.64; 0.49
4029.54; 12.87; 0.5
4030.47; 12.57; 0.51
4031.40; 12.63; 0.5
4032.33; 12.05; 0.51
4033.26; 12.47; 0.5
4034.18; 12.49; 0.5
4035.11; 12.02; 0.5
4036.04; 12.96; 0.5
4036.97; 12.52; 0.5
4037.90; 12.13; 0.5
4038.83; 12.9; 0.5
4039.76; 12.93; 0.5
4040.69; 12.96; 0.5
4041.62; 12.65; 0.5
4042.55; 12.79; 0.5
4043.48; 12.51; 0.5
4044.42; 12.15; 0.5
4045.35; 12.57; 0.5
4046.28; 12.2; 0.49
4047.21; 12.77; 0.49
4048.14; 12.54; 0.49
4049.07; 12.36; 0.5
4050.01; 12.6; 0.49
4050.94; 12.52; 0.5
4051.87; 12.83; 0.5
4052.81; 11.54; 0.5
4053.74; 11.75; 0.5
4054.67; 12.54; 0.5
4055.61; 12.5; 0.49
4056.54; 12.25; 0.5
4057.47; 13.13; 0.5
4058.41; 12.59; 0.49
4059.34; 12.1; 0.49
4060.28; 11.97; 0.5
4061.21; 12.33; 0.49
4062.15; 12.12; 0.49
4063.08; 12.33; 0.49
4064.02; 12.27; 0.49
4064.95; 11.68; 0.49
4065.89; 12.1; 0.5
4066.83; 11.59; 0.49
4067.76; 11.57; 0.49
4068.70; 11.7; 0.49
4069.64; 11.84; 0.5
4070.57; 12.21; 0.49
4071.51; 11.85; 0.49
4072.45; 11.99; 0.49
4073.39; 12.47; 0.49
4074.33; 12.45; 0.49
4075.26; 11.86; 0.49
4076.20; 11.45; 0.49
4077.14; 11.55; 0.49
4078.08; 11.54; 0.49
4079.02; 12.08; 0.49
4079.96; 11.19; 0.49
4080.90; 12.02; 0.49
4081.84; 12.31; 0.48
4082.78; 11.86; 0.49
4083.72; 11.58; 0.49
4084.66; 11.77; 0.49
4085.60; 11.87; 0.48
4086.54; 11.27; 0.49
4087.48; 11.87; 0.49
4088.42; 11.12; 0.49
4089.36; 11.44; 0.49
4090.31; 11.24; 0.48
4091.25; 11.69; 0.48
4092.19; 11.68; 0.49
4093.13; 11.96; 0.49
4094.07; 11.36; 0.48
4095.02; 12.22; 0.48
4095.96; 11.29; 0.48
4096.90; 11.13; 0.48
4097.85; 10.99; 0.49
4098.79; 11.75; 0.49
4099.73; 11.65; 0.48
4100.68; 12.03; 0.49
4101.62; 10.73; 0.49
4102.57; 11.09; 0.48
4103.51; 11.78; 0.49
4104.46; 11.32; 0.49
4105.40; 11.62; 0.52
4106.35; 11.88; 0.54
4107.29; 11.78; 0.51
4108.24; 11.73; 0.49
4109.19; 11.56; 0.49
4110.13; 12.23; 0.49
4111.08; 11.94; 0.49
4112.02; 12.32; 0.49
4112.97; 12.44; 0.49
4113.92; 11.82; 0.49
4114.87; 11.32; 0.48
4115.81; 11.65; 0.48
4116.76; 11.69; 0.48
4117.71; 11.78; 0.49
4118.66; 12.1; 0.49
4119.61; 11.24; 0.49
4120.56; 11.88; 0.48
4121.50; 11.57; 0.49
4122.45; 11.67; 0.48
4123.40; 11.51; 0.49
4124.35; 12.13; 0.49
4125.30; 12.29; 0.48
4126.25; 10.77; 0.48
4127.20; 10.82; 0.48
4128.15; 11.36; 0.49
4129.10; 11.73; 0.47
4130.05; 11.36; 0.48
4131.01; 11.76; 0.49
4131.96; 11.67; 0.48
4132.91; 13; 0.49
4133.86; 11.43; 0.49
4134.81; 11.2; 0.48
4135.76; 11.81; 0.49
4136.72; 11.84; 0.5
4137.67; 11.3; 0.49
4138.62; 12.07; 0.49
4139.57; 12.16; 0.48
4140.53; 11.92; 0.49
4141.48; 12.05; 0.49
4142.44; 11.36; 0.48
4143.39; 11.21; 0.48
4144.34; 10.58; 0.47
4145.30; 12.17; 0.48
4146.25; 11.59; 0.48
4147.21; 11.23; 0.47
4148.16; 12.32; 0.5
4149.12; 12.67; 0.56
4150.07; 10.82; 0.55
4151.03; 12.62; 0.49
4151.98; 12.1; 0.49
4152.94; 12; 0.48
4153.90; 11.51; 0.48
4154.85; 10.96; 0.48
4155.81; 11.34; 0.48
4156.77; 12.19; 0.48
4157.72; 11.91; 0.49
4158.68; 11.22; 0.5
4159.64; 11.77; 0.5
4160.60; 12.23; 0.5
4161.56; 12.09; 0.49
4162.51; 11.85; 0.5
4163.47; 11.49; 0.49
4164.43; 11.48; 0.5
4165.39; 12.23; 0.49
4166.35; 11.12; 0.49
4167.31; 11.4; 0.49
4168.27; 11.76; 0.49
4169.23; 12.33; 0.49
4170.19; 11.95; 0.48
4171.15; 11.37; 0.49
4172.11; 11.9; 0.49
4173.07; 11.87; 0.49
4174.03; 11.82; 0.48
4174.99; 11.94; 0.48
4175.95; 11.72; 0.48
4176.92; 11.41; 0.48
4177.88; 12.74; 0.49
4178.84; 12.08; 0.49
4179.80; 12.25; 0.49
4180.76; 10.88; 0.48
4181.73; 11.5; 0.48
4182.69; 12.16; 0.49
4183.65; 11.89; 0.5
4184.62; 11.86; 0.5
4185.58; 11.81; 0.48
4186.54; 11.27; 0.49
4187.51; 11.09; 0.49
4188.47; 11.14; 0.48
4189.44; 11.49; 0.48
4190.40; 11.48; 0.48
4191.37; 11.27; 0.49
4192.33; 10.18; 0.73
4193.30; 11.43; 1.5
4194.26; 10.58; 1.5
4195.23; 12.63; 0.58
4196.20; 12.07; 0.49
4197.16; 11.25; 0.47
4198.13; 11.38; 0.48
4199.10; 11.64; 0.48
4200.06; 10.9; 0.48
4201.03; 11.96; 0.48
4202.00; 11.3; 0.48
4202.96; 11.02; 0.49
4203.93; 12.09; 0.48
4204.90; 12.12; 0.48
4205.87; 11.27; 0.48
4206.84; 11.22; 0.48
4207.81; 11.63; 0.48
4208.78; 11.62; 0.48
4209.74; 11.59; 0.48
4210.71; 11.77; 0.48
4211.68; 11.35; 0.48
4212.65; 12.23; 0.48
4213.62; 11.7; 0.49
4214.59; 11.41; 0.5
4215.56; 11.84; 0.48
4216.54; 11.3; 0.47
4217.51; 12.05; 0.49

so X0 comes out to 56.6 A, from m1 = 4196.20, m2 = 4139.57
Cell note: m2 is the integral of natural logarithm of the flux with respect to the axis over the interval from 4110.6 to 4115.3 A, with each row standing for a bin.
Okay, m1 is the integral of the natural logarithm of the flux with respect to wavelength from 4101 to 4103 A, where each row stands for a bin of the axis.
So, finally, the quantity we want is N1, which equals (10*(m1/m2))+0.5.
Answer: 5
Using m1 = 5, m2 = 11.7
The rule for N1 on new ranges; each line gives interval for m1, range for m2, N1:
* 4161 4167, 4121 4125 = 15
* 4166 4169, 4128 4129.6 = 19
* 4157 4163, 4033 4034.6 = 37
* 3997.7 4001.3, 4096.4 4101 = 9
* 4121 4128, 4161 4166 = 14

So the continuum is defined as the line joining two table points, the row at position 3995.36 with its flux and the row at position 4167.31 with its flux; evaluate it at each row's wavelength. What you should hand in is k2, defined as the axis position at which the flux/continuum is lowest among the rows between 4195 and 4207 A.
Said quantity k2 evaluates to 4200.06 A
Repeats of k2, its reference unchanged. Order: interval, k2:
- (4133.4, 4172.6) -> 4144.34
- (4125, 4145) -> 4144.34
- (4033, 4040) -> 4035.11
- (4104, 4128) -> 4126.25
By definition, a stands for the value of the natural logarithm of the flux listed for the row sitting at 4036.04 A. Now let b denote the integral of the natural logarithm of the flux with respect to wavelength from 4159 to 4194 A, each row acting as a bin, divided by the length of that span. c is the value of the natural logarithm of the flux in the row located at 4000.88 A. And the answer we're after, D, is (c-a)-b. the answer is -2.515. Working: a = 2.56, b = 2.46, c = 2.50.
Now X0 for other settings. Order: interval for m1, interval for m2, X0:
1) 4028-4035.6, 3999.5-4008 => 27.8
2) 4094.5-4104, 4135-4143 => 40.8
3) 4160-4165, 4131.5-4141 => 22.0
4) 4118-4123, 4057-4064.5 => 54.6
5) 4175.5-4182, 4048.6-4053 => 127.9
